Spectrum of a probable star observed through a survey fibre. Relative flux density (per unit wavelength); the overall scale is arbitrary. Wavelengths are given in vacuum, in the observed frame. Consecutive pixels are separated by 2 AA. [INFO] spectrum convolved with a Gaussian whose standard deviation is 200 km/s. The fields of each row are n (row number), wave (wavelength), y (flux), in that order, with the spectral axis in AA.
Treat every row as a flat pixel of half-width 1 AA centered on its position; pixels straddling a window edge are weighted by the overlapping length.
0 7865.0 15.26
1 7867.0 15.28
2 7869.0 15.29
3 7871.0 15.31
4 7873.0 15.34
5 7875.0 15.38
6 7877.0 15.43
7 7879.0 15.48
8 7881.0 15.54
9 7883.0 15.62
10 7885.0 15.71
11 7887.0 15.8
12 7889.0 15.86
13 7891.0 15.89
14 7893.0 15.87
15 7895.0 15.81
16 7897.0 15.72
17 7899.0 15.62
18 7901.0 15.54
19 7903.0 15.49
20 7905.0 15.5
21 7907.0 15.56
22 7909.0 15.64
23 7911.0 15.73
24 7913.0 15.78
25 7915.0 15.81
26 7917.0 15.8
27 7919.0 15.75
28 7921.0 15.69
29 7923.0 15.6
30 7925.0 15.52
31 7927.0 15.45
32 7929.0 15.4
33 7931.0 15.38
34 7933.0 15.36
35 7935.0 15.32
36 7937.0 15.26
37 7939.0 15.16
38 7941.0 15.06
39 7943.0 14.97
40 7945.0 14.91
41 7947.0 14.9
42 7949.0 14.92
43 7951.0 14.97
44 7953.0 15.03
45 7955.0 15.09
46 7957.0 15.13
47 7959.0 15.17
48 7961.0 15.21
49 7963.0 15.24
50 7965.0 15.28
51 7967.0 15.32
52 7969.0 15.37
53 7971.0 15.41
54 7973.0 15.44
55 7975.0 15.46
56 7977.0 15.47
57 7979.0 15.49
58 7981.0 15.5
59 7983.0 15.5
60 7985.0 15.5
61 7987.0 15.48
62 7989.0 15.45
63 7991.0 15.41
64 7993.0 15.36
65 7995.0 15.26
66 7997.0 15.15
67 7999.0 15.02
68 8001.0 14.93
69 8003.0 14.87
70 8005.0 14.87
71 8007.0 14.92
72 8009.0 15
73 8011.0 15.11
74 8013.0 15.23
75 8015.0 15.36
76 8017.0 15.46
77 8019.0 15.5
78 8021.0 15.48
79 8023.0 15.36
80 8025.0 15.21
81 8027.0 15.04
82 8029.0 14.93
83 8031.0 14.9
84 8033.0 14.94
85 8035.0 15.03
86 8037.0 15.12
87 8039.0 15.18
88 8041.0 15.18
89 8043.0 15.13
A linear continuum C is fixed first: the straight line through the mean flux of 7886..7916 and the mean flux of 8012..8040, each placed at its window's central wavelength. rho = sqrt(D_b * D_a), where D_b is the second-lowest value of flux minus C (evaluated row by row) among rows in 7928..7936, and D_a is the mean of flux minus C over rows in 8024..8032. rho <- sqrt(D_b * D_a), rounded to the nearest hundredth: 0.19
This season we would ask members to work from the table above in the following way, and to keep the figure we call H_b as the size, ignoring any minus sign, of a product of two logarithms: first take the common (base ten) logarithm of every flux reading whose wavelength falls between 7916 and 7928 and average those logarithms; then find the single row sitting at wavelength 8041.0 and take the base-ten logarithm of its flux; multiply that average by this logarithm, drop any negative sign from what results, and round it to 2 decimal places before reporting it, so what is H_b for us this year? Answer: 1.41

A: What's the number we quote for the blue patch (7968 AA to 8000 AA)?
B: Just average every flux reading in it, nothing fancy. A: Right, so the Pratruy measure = 15.4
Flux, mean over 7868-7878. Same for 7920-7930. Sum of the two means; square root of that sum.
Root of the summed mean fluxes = 5.56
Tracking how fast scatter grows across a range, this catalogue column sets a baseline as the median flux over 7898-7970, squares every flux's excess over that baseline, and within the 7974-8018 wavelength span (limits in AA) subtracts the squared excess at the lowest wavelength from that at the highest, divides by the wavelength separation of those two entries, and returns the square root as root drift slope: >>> 0.00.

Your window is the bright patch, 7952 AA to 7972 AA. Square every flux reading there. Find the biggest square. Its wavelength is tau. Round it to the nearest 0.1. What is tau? 7971.0 AA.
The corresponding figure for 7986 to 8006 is 7987.0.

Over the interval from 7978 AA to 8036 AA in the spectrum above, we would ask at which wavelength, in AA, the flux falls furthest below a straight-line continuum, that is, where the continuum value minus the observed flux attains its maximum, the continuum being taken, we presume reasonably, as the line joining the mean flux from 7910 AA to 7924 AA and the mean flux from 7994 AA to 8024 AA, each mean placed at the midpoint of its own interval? 8003.0 AA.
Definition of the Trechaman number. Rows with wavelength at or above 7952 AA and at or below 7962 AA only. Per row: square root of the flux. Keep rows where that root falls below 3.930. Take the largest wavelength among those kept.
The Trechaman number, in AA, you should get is 7961.0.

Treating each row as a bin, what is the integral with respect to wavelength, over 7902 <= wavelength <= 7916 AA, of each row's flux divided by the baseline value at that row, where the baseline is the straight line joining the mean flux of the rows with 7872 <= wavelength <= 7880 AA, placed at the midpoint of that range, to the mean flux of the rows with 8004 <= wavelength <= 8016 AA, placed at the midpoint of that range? 14.3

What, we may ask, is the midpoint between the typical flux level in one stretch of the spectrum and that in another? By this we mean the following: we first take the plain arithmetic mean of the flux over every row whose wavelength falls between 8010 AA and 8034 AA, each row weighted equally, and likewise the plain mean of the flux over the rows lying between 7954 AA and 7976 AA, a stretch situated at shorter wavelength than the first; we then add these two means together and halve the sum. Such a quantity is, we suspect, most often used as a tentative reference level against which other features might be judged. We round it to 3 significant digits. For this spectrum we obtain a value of 15.2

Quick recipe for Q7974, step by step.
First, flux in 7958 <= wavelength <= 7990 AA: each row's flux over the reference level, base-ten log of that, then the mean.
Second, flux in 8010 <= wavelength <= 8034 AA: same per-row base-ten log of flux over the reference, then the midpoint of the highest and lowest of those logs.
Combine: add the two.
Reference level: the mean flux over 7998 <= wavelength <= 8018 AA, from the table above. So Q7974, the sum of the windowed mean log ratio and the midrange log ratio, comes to 0.012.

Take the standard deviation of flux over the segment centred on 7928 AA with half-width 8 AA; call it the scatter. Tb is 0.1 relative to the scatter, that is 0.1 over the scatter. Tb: 0.8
